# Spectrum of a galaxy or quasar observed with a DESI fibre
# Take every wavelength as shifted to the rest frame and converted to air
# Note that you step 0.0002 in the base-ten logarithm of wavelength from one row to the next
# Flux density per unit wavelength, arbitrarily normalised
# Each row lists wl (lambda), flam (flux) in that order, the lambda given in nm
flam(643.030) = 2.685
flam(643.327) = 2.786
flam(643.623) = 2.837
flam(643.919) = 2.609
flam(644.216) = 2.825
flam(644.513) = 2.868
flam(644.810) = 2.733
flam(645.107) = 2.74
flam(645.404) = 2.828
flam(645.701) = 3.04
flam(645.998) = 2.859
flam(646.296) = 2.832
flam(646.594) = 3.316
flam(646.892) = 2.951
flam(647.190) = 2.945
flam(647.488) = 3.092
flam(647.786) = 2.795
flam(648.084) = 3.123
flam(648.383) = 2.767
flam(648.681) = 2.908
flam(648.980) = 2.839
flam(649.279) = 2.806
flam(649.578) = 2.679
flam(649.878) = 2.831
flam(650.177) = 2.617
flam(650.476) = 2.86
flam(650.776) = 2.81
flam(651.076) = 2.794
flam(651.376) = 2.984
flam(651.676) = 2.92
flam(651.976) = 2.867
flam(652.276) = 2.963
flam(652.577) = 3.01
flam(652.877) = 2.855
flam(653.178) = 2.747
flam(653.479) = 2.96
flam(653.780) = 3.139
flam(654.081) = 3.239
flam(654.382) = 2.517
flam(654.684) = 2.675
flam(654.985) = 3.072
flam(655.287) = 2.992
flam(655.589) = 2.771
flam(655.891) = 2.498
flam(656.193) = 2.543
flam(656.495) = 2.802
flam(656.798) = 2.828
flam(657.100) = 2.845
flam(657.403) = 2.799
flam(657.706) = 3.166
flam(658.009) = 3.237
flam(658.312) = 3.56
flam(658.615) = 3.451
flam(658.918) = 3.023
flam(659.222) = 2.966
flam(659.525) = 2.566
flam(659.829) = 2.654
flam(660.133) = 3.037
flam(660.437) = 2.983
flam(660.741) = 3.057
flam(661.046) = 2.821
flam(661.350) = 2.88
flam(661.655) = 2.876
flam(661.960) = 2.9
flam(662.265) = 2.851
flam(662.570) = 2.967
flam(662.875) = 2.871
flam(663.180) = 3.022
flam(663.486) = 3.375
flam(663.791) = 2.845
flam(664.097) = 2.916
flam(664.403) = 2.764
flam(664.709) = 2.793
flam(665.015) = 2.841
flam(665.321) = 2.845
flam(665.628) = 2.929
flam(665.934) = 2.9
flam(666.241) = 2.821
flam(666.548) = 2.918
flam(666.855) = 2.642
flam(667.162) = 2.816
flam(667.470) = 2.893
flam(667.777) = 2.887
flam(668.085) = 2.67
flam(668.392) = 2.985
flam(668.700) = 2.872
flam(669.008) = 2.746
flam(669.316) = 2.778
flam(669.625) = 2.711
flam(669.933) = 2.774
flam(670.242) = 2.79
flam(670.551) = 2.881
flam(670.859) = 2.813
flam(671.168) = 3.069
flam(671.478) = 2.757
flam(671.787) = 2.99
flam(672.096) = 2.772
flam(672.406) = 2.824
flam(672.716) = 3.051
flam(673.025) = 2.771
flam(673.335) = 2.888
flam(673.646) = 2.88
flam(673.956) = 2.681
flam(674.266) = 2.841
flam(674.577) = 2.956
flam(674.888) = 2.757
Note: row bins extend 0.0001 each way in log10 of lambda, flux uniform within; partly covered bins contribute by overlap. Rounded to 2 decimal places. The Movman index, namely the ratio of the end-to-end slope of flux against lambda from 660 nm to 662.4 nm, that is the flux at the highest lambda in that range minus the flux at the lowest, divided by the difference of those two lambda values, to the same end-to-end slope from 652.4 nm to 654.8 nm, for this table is 0.55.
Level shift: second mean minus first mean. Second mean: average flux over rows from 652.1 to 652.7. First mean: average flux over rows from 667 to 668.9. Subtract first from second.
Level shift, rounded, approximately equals 0.13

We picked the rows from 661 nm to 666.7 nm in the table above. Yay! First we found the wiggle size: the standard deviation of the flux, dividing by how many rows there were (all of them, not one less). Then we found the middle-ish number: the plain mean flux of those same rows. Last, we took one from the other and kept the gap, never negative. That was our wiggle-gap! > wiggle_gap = 2.78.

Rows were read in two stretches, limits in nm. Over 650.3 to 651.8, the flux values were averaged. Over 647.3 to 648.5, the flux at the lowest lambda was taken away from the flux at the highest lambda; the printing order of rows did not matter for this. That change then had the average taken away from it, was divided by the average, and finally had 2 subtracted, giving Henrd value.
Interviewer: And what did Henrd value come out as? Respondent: -3.11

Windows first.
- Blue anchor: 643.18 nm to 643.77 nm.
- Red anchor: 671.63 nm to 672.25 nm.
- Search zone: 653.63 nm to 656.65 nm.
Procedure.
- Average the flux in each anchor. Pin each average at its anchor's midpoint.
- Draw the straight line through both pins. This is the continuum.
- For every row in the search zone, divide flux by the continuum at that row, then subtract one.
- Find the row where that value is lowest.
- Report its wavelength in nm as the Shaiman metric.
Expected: 655.891 nm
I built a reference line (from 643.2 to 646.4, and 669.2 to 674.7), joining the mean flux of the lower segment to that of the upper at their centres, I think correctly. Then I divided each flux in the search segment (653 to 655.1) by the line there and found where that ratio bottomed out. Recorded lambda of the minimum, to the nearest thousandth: 654.382 nm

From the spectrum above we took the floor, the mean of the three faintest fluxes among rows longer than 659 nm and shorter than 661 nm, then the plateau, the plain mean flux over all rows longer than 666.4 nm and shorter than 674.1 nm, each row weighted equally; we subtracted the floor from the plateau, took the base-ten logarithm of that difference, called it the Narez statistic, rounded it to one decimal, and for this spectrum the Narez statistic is -1.0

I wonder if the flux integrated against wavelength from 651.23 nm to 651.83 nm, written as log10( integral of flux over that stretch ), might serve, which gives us 0.248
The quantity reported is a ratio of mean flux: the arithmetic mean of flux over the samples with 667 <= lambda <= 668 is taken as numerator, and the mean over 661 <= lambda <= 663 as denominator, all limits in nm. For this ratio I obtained 0.99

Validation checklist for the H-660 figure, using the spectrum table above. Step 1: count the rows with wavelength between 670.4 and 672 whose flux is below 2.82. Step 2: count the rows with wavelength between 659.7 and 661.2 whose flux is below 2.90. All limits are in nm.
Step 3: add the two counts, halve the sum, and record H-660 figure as 2.0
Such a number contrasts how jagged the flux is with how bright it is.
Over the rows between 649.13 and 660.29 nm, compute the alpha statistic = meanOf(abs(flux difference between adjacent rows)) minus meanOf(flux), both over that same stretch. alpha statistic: -2.71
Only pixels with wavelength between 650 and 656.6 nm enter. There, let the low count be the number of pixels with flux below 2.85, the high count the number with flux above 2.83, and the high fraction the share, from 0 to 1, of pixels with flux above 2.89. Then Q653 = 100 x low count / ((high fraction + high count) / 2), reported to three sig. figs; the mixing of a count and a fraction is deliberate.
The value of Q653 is 161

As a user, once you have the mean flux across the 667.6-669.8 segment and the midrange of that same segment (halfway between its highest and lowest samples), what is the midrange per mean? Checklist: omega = 1.007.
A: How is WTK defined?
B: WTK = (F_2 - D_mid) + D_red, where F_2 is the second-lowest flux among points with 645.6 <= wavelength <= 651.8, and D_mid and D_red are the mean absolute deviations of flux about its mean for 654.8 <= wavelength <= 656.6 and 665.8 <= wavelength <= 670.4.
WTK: 2.58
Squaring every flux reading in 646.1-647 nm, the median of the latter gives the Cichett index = 8.7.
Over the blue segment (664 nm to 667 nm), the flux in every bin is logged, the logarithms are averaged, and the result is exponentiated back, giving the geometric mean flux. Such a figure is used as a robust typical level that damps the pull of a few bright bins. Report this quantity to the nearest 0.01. 2.84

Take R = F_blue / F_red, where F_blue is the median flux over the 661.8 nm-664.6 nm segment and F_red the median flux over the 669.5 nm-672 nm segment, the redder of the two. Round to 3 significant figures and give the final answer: 1.04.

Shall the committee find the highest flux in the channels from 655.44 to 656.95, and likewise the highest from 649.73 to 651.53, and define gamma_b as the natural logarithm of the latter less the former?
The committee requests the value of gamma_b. -1.9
